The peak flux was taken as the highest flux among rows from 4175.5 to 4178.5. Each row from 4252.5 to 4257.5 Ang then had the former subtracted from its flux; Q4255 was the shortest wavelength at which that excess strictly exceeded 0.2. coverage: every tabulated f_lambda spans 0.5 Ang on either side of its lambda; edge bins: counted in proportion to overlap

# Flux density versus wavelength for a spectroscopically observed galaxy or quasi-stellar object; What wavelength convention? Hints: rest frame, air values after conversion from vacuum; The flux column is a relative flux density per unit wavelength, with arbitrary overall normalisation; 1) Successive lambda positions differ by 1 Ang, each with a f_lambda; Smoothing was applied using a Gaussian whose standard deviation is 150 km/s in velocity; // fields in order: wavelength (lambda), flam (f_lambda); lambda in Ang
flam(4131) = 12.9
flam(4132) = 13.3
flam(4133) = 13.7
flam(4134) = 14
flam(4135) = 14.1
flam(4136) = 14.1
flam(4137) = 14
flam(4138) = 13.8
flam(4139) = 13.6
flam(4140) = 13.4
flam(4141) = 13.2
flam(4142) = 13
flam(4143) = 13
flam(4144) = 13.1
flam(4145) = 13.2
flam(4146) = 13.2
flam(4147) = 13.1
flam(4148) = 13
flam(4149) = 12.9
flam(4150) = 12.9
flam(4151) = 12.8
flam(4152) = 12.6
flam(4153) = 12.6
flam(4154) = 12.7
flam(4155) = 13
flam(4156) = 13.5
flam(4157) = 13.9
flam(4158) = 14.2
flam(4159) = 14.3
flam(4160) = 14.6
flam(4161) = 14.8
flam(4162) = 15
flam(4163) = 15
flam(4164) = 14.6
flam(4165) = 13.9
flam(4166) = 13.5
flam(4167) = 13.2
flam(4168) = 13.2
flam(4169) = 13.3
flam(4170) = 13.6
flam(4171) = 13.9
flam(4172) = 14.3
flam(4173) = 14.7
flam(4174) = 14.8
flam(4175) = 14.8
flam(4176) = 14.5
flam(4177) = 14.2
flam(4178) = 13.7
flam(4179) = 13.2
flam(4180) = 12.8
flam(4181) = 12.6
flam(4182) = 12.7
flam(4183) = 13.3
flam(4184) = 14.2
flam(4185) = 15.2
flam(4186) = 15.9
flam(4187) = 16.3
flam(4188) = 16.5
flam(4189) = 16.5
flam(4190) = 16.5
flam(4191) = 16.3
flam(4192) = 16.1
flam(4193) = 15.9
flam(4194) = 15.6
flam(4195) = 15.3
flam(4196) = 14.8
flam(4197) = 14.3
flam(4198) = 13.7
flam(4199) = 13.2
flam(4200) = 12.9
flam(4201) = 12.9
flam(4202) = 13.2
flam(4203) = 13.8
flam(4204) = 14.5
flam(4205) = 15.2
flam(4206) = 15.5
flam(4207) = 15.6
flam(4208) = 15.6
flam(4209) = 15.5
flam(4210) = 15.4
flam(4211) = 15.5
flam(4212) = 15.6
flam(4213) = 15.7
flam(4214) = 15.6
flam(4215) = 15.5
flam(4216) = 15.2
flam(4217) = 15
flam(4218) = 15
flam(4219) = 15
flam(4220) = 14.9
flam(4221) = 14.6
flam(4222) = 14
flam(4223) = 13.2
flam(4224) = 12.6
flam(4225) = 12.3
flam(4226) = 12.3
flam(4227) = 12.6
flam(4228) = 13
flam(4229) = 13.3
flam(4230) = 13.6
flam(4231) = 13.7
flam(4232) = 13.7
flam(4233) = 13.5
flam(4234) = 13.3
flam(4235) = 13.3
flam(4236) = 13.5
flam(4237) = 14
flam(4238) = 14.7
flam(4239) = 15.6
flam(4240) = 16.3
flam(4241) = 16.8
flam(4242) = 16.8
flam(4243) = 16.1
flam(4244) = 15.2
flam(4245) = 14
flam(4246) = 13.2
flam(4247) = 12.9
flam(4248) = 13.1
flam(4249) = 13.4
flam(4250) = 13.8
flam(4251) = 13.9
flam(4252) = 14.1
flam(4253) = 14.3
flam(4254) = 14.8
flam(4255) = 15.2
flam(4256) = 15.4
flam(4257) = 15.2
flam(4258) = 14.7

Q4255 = 4254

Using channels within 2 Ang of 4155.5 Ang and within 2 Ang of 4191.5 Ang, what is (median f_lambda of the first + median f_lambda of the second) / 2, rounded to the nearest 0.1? 14.7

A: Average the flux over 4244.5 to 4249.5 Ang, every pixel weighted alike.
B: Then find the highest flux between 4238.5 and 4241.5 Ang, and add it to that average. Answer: 30.1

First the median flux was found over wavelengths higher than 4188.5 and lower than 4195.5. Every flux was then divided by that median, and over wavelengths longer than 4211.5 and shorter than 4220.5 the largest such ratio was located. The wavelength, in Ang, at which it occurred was 4213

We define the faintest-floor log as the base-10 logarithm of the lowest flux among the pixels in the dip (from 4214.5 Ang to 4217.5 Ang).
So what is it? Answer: 1.18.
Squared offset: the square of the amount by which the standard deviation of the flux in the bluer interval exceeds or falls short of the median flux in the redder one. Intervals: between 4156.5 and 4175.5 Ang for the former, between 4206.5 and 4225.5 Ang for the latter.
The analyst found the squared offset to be 213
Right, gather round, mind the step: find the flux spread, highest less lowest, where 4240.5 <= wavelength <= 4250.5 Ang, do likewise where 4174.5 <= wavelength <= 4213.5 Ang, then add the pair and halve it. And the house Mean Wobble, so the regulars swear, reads 3.9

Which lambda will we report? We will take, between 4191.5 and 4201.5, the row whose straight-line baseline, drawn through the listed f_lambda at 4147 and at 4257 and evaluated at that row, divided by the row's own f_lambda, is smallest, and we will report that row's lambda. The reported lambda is 4192 Ang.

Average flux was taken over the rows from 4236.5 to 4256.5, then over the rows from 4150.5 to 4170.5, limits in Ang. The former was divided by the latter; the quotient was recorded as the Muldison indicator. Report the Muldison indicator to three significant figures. 1.07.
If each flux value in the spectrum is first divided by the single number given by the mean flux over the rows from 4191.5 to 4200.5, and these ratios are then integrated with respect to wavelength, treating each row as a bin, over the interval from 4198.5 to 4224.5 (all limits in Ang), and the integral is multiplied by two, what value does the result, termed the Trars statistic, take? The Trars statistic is 52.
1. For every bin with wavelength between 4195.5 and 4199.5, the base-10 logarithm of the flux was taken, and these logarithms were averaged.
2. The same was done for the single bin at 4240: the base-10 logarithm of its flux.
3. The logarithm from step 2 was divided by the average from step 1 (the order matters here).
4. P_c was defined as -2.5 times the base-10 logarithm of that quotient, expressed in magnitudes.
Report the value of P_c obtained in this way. -0.061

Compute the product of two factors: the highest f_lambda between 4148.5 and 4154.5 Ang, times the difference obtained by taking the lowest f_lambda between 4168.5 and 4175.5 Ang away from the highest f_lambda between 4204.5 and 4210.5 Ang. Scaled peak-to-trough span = 29.7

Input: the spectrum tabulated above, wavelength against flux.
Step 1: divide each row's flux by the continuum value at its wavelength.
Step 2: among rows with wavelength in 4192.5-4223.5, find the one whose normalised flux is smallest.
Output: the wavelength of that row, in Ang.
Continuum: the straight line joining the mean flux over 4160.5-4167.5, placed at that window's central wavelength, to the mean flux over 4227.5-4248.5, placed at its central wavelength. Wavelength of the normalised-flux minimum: 4200 Ang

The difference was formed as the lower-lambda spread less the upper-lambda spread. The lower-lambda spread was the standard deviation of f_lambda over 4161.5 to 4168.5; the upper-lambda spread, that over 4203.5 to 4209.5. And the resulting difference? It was 0.4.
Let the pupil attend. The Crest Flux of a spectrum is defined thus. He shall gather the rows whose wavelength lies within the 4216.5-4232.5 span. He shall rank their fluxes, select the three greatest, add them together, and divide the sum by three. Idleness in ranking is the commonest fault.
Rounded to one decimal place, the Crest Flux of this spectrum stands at 15.0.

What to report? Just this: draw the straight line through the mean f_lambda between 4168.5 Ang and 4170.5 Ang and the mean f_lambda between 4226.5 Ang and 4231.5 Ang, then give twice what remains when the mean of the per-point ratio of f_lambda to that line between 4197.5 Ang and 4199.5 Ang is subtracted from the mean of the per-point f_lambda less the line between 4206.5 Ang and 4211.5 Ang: 2.4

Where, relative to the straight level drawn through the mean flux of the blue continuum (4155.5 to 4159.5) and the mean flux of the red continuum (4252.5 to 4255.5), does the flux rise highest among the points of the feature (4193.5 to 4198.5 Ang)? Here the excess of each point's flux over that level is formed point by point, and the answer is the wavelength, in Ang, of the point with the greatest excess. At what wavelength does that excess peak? 4194 Ang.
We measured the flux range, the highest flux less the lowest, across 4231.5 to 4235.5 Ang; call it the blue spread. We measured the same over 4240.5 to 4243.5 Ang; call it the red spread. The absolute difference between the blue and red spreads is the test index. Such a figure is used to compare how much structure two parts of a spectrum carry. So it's 0.3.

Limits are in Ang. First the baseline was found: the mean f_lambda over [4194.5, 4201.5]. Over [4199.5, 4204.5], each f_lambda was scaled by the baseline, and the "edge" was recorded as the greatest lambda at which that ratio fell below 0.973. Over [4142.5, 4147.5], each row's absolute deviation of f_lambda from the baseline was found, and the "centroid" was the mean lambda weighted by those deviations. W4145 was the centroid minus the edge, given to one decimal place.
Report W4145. -57.1 Ang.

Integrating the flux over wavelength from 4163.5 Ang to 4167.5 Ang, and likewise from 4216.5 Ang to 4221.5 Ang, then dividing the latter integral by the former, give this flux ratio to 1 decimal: 1.3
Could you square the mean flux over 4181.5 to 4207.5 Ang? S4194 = 220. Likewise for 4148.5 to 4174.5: 189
